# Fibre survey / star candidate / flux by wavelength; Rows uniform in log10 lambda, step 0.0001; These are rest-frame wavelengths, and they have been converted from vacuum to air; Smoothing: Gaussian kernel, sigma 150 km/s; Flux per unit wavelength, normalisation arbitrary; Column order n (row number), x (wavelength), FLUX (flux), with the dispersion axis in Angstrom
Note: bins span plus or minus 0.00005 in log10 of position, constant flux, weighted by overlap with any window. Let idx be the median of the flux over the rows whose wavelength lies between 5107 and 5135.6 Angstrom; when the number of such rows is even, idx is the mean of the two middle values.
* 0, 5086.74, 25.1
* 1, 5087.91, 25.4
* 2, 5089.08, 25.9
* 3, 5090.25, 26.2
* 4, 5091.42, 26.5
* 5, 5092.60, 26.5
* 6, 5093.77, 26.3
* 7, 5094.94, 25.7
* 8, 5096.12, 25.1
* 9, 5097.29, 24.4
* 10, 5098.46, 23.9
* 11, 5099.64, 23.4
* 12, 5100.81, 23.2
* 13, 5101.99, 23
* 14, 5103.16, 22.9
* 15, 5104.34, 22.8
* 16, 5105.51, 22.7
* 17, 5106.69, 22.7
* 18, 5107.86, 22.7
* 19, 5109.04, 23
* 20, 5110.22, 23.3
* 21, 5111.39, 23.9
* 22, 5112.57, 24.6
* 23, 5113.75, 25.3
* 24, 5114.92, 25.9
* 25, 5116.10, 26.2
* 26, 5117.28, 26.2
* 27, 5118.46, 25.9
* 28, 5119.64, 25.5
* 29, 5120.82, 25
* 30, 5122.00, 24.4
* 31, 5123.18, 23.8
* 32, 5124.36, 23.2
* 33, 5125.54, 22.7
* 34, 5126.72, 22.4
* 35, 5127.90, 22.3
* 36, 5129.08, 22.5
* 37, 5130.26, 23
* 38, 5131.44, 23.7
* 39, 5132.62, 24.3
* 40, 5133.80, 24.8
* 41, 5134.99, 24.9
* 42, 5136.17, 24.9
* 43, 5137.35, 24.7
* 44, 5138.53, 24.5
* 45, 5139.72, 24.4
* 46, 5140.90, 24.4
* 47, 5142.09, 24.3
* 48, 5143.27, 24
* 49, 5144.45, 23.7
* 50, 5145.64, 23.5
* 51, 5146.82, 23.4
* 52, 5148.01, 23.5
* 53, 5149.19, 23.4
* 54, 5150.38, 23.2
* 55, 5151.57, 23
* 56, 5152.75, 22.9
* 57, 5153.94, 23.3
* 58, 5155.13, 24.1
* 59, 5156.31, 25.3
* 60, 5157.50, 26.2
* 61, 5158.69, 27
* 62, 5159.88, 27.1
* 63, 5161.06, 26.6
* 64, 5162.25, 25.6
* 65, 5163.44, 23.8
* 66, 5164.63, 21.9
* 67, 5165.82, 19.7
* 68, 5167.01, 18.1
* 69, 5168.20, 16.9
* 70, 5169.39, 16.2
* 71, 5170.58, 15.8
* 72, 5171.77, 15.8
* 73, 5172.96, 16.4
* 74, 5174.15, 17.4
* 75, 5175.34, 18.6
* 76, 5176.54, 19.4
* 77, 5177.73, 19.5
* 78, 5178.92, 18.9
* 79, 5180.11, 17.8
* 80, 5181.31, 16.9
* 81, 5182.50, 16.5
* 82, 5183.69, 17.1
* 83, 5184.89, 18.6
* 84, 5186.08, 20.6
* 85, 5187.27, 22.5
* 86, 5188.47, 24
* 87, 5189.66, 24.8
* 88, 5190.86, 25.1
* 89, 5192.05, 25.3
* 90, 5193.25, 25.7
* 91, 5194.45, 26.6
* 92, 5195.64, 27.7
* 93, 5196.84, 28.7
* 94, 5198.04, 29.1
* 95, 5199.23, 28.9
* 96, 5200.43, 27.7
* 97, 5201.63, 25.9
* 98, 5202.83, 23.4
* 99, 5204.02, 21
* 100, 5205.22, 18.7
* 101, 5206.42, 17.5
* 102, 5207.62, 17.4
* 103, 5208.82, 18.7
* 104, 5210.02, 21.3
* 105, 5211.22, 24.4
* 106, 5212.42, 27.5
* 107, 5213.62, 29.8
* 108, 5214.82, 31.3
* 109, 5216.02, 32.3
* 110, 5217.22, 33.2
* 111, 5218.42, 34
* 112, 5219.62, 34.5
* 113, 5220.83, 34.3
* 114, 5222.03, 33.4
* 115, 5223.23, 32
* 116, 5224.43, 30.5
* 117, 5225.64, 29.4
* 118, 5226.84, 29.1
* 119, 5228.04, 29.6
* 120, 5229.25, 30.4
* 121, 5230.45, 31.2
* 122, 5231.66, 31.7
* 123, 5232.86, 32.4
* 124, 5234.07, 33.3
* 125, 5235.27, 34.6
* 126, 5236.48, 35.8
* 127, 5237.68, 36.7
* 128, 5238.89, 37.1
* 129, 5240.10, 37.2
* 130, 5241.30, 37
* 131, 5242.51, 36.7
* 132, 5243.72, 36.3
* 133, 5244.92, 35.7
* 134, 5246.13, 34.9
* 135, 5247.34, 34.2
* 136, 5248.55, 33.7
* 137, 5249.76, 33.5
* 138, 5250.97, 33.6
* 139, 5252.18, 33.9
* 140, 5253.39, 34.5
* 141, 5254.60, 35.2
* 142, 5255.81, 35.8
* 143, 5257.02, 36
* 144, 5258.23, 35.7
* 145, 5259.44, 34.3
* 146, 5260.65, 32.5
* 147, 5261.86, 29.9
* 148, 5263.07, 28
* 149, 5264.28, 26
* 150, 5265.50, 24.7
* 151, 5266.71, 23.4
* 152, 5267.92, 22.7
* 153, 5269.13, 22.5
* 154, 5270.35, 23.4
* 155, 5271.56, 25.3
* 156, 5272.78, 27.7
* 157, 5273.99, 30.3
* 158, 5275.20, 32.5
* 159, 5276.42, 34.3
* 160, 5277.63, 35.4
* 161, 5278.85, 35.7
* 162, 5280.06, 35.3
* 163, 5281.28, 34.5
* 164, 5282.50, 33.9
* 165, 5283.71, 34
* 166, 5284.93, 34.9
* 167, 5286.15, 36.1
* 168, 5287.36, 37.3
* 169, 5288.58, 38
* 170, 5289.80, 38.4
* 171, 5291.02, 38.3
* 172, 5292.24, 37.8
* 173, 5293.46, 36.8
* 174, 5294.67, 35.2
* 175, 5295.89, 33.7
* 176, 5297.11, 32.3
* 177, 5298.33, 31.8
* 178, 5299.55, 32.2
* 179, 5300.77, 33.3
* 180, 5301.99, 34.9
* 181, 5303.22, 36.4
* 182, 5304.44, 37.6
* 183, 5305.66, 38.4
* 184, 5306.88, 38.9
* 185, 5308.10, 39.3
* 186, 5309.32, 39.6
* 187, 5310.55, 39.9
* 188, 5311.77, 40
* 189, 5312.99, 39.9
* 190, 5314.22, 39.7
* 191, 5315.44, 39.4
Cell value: 24.1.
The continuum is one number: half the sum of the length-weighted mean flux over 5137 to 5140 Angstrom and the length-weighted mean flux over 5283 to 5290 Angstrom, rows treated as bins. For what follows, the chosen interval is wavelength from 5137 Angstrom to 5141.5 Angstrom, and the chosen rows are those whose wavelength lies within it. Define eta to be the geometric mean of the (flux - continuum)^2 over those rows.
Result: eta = 35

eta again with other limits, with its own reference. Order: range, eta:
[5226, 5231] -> 0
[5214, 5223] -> 7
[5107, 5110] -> 57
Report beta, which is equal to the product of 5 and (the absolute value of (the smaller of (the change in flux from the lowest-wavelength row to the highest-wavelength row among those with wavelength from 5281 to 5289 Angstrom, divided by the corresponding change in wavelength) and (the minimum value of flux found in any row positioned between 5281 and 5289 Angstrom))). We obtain 2.4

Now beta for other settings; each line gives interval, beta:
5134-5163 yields 0.1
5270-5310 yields 2.1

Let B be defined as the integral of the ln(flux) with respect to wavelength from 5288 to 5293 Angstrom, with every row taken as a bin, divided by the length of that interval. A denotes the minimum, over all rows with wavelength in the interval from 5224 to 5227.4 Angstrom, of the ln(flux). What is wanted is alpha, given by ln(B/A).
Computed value 0.08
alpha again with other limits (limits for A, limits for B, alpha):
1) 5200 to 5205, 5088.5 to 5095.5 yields 0.07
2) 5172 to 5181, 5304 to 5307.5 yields 0.27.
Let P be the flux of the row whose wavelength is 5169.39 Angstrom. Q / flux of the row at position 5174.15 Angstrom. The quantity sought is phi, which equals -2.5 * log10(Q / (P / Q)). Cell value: -3.2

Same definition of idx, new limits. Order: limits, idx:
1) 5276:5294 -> 35.7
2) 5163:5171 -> 18.1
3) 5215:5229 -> 32.3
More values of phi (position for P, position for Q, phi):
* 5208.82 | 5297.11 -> -4.4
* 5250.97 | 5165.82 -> -2.7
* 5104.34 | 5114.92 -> -3.7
